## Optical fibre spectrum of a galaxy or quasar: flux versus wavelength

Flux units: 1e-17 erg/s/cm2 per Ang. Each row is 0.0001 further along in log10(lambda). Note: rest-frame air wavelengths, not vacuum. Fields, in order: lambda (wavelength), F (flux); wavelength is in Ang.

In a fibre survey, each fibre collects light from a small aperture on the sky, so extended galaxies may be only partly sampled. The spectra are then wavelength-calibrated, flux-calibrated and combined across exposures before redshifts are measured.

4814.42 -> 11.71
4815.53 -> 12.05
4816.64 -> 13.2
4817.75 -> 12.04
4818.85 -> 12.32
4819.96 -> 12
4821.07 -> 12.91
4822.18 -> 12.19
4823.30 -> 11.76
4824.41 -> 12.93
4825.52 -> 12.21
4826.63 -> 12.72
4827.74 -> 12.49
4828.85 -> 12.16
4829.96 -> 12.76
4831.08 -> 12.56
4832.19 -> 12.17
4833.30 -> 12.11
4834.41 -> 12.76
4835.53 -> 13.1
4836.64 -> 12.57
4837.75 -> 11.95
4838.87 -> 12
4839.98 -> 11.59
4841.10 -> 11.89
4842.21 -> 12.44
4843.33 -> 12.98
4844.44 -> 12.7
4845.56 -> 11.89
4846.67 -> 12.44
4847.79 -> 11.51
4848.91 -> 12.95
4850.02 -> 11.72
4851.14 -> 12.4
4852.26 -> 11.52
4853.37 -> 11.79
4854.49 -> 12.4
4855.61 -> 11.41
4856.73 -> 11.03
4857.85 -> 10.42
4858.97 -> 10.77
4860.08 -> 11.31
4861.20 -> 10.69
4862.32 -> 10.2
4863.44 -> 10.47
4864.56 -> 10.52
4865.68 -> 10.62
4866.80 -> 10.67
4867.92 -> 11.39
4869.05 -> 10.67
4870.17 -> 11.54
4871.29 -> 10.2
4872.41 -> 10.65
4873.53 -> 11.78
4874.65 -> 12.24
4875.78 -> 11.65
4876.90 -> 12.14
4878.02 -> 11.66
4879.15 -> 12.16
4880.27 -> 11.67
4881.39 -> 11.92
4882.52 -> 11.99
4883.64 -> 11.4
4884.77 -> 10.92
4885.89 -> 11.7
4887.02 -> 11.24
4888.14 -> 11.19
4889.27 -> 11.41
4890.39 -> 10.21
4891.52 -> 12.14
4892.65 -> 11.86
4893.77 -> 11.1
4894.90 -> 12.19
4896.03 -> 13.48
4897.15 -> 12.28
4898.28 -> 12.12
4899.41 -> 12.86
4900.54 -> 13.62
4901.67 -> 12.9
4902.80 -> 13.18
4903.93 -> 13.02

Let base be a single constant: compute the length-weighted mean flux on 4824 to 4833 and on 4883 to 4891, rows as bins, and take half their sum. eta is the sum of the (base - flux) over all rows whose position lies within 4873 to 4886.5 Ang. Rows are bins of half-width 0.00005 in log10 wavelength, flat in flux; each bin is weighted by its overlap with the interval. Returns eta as 1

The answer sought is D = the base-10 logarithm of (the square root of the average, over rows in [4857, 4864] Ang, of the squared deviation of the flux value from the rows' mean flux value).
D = -0.45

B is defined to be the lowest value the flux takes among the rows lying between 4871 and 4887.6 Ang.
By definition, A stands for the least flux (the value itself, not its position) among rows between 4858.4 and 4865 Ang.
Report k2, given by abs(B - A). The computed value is 0.0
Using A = 10.2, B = 10.2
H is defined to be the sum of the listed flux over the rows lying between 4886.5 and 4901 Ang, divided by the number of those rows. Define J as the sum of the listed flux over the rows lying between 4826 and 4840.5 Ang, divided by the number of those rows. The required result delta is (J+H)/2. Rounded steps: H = 12.0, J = 12.4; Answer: 12.2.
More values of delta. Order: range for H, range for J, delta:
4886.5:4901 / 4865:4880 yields 11.7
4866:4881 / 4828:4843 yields 11.9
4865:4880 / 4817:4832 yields 11.9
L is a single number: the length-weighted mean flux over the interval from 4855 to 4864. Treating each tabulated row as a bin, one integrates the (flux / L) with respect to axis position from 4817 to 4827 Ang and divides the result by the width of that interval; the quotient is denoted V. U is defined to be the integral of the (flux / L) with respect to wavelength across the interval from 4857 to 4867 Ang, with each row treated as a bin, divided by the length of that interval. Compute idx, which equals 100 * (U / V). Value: 86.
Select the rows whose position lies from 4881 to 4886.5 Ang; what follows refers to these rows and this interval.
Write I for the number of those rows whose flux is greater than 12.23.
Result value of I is 0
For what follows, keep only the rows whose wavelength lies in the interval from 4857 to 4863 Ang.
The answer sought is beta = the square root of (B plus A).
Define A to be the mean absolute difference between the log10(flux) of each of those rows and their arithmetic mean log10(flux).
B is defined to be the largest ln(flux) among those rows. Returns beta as 1.56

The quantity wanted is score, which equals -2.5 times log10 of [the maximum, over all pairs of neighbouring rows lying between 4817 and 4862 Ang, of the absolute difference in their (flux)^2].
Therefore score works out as -3.9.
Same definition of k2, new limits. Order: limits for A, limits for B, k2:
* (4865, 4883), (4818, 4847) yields 1.4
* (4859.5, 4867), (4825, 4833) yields 2.0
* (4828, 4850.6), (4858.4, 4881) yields 1.3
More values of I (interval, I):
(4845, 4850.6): 2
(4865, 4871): 0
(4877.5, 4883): 0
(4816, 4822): 3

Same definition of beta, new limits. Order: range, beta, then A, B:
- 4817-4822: 1.60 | 0.010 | 2.56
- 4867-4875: 1.59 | 0.024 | 2.50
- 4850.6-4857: 1.59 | 0.016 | 2.52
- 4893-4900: 1.62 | 0.019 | 2.60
